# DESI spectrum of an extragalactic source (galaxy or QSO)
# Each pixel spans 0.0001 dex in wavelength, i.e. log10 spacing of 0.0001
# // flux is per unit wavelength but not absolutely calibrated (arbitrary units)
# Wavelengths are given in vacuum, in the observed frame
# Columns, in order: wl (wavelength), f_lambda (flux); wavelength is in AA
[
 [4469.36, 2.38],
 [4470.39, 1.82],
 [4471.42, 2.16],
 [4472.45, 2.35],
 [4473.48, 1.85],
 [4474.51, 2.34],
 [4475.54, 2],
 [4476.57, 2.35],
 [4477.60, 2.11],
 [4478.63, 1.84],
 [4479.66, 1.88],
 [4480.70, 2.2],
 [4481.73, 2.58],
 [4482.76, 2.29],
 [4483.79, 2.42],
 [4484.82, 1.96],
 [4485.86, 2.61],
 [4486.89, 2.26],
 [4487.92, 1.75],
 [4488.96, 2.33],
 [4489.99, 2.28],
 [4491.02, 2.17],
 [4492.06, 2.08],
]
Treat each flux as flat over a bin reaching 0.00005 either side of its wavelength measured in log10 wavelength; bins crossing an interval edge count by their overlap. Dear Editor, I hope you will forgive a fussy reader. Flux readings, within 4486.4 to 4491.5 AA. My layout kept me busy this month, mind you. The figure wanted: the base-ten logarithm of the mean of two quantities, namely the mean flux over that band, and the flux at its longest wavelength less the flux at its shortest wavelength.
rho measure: 0.015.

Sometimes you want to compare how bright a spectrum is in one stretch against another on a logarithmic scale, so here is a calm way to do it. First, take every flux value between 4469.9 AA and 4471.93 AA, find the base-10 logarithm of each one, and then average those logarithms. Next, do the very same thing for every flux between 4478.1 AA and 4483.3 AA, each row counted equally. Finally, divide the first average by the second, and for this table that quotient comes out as 0.90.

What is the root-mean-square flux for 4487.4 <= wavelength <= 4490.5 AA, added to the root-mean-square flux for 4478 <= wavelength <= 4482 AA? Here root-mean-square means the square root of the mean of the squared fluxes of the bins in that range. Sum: 4.28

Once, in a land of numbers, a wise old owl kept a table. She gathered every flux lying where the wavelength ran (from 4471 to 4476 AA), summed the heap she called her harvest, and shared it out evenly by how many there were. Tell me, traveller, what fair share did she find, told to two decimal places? 2.14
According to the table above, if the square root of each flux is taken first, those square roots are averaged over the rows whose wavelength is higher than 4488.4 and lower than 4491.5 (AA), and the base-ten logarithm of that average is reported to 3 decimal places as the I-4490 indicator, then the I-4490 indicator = 0.177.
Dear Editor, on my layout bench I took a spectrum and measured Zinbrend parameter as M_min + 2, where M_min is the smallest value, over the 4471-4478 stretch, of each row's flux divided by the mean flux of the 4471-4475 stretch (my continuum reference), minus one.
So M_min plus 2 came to 1.85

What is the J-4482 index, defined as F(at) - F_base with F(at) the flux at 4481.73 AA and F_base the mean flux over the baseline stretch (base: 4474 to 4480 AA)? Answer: 0.49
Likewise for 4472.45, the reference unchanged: 0.26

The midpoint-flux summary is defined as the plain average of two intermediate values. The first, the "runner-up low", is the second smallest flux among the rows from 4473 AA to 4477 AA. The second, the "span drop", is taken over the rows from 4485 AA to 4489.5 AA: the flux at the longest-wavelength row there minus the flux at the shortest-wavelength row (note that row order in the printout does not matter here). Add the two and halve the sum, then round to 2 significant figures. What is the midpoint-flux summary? 0.86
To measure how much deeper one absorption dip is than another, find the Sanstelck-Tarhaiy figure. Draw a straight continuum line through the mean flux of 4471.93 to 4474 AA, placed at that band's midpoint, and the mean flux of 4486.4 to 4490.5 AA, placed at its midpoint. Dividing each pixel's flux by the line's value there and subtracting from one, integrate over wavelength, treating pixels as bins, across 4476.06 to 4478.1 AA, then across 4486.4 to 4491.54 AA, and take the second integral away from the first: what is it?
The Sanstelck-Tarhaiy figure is -0.11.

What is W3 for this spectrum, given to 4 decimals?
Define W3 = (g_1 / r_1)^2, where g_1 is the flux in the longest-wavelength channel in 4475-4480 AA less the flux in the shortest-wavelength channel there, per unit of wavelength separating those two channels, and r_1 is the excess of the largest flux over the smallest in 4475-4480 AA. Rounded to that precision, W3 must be 0.0033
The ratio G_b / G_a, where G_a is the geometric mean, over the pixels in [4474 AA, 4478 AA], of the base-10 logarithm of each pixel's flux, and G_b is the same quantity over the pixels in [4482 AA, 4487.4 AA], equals 1.06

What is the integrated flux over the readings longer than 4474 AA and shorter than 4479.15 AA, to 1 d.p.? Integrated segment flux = 11.0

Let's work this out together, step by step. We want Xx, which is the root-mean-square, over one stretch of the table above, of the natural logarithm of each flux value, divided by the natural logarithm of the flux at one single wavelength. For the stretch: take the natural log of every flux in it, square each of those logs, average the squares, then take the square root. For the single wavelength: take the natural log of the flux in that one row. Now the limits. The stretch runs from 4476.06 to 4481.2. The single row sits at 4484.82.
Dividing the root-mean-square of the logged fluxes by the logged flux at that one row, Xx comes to 1.09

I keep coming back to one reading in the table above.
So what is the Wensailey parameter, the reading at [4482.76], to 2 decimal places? 2.29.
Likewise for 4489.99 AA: 2.28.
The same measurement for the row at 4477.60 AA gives 2.11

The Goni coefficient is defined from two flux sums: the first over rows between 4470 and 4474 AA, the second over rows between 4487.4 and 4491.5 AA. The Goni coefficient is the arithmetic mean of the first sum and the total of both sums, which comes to 12.4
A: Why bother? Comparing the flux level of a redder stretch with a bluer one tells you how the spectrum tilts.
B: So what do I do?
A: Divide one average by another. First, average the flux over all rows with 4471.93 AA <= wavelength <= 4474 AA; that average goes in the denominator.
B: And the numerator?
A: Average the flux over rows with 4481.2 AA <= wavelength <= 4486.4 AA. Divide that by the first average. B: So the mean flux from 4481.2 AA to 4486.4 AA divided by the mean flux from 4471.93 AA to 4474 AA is 1.13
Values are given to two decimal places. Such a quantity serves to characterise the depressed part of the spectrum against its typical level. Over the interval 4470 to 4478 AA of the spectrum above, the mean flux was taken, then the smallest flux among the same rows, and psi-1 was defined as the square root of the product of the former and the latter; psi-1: 1.97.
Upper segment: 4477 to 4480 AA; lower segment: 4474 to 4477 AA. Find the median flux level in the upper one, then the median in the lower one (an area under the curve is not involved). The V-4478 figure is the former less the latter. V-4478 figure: -0.46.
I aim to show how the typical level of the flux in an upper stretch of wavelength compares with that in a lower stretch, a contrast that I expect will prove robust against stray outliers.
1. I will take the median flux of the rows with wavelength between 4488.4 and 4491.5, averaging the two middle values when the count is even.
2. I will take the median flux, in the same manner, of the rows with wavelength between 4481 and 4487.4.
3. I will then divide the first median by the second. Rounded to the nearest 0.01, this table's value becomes 0.97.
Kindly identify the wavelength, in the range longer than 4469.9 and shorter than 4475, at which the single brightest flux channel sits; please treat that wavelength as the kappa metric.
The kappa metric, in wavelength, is 4472.45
